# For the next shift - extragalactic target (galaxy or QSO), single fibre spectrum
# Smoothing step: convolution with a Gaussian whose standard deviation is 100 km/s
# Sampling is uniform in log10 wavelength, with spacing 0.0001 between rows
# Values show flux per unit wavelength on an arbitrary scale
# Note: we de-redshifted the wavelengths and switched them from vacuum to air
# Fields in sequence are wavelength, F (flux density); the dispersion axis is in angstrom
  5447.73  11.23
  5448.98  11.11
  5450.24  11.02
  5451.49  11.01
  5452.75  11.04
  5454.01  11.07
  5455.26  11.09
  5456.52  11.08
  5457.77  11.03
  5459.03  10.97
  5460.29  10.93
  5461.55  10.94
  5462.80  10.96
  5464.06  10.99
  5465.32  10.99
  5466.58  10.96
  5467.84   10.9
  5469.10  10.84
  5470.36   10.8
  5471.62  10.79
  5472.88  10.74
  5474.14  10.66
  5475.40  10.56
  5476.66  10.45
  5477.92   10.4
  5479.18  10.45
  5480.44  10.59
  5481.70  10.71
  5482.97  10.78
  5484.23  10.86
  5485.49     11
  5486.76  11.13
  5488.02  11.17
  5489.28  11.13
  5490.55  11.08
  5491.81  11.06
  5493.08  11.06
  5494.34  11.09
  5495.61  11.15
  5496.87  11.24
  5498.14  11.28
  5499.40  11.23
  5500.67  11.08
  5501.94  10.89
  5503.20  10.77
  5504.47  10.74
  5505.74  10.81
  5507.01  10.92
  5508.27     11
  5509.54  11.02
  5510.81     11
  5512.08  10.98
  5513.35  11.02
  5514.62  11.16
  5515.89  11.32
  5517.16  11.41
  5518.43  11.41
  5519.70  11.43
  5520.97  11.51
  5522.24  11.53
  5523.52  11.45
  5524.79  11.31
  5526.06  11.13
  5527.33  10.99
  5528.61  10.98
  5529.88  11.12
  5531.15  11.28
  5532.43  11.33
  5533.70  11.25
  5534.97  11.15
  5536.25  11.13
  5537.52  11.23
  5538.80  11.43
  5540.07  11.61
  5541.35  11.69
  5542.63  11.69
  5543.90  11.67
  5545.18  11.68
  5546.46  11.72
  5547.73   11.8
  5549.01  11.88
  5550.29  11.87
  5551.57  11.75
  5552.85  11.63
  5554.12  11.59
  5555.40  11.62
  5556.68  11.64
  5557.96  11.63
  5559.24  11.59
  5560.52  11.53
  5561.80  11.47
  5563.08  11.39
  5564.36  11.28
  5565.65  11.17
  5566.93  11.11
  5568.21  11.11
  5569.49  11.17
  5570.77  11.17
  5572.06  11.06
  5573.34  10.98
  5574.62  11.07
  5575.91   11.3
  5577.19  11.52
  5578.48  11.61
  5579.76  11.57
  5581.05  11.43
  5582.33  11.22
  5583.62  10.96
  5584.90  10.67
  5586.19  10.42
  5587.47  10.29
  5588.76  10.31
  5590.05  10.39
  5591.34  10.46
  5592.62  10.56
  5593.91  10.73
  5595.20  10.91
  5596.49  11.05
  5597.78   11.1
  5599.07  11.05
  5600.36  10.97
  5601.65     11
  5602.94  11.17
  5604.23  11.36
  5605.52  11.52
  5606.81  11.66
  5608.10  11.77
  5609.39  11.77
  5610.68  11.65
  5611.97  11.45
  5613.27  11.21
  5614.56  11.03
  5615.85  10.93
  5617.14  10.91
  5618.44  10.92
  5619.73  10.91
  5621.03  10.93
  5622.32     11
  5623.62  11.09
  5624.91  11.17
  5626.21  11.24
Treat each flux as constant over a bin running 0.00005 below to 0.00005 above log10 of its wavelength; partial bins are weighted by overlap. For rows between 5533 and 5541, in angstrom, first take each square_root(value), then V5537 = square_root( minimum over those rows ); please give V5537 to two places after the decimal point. 1.83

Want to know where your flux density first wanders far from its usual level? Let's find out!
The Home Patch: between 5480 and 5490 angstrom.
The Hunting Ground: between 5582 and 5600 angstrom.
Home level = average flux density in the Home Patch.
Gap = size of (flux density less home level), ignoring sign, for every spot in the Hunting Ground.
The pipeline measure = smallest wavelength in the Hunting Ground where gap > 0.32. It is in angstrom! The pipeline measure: 5586.19 angstrom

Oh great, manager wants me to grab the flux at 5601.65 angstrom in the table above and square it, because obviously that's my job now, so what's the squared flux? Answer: 121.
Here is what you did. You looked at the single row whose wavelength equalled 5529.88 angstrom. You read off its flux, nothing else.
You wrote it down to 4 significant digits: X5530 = 11.12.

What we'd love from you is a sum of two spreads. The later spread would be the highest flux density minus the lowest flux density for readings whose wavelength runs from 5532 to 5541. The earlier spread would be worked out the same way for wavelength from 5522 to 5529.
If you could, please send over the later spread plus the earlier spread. 1.03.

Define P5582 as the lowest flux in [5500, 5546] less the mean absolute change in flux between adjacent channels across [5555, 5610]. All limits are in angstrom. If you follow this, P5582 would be 10.6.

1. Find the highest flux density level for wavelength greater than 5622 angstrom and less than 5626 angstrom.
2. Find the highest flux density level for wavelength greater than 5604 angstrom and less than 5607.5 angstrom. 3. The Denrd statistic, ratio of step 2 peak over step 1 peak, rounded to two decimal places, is 1.04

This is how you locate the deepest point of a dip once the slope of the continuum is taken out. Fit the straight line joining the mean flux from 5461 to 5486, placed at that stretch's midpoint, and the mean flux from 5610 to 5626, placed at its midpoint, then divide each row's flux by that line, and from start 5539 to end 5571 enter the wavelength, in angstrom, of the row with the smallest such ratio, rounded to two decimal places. 5568.21 angstrom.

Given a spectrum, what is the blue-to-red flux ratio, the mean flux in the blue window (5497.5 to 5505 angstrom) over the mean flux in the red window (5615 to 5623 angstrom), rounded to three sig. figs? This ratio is 1.01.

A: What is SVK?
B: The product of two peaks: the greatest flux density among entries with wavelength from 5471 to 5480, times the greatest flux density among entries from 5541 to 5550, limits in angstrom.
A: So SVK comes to 128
